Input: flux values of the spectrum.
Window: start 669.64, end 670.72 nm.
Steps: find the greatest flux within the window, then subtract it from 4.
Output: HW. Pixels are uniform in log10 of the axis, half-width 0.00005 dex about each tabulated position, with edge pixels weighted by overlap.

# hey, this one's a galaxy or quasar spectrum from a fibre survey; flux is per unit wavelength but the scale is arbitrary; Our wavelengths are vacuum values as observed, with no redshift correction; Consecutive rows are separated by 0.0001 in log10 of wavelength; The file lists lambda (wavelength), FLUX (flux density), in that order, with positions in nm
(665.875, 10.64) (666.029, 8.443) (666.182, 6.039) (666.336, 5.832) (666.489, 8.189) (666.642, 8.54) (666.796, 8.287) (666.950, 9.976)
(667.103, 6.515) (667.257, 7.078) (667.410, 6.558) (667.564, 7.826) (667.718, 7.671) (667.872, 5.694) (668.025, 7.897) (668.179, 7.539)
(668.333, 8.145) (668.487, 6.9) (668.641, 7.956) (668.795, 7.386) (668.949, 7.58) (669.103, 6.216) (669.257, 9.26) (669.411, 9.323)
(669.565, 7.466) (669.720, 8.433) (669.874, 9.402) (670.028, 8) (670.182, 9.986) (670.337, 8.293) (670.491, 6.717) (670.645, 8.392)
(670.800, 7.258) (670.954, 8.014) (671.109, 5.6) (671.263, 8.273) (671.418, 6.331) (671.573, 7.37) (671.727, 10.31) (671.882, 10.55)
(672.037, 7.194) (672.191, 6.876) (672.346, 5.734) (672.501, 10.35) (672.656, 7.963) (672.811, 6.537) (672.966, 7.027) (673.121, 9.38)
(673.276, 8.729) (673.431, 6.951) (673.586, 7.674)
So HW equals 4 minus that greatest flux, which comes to -6.0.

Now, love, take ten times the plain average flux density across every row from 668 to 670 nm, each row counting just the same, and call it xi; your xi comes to 79.6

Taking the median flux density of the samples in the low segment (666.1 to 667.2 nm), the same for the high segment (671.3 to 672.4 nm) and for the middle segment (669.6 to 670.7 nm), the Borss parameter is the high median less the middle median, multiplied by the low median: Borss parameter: -10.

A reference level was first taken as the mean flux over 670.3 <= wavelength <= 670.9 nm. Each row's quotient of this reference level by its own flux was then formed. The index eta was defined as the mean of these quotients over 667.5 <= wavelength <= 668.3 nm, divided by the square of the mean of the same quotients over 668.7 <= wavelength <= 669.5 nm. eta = 1.09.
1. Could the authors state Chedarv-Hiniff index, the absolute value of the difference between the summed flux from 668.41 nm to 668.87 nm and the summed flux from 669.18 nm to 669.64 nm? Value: 3.8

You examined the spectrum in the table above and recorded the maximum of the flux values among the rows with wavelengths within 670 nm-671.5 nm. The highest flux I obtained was 9.986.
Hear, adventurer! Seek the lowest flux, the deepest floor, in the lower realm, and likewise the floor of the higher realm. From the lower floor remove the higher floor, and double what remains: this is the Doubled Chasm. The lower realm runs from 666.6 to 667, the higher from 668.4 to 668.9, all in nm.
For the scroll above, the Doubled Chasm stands 2.8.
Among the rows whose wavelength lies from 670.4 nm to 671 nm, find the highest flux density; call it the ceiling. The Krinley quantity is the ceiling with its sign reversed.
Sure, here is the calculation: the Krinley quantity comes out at -8.4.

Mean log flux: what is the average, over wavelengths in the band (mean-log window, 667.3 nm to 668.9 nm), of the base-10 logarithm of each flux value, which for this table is 0.864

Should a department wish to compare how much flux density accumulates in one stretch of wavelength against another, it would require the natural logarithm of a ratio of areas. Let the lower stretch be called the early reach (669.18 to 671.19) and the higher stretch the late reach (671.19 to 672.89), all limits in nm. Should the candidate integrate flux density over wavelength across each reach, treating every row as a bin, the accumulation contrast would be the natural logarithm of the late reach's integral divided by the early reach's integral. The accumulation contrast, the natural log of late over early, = -0.19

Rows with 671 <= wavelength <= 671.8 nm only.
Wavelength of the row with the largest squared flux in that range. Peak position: 671.727 nm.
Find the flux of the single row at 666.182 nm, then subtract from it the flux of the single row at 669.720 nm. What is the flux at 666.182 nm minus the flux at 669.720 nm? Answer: -2.4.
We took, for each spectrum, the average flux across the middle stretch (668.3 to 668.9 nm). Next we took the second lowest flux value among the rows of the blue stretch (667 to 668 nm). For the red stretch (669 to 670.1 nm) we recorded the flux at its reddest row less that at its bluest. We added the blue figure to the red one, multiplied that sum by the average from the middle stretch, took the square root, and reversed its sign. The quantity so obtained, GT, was -7.9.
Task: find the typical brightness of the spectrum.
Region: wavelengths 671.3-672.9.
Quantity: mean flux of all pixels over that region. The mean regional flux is 7.9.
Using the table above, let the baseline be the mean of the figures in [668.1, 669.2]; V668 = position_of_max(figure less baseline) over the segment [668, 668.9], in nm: 668.333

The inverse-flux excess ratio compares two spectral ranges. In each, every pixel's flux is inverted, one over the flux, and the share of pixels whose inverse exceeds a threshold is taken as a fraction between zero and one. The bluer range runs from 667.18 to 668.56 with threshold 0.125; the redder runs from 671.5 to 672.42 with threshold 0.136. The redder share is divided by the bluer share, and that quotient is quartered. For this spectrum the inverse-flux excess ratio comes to 0.141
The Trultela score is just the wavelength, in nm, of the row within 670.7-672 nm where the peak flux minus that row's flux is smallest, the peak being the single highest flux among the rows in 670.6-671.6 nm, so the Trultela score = 671.882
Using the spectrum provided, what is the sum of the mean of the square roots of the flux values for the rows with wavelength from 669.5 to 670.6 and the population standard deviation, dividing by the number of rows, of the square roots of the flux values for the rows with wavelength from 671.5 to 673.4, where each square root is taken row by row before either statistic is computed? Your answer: 3.16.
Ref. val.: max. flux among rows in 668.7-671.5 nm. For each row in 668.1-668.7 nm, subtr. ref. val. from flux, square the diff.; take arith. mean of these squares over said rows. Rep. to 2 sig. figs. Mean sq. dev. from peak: 5.8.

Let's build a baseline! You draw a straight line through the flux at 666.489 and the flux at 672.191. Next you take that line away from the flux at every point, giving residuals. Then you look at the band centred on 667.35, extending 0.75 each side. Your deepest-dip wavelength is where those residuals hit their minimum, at 667.872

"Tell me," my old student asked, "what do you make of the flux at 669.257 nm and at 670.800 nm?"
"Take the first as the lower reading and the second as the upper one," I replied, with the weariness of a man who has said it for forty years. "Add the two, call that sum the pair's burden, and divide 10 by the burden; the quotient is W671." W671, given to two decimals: 0.61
